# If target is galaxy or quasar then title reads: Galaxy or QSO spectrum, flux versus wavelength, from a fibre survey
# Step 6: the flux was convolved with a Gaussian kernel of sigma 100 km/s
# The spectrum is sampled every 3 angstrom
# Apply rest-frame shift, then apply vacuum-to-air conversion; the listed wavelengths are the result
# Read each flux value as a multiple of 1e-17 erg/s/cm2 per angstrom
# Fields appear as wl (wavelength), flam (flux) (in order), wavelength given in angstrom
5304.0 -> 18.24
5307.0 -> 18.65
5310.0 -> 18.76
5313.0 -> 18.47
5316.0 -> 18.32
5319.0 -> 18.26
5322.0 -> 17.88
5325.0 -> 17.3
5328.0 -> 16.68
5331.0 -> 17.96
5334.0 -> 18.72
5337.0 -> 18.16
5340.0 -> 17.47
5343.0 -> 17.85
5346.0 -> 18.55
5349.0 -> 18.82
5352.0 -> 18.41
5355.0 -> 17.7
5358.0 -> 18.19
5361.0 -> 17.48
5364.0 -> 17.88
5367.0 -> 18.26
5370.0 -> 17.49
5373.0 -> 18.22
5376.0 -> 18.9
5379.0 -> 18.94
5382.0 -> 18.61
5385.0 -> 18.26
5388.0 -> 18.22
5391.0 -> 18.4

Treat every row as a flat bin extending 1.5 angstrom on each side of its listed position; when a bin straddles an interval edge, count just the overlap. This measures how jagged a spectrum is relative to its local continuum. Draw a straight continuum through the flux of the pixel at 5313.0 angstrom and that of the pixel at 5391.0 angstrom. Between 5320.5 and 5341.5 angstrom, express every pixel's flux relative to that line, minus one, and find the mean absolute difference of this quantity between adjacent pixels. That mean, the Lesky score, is 0.041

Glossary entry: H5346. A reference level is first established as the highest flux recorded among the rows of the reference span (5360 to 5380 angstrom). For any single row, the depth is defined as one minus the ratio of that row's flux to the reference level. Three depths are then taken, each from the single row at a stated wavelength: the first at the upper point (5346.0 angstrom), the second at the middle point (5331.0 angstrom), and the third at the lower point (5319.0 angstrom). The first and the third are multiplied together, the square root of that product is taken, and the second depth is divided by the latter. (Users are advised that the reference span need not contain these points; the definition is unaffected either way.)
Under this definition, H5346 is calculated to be 1.9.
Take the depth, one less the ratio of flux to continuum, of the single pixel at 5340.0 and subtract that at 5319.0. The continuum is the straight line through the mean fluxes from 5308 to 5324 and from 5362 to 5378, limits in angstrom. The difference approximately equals 0.04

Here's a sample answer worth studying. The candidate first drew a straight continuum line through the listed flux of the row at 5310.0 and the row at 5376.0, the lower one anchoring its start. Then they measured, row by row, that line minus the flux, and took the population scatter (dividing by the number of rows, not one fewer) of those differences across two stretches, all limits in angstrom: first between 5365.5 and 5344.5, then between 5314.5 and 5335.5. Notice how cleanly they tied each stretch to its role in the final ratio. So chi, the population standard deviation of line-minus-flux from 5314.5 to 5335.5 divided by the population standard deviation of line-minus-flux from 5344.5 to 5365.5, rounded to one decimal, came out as 1.4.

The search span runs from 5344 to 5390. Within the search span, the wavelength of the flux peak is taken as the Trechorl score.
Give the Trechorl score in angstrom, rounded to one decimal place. 5379.0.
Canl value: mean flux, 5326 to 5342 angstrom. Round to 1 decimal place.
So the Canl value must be 17.8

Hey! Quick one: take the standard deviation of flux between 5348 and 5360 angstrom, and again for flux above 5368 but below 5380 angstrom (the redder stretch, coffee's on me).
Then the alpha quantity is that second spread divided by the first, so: 1.46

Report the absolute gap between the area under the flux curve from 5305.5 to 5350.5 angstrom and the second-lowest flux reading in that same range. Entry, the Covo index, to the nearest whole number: 798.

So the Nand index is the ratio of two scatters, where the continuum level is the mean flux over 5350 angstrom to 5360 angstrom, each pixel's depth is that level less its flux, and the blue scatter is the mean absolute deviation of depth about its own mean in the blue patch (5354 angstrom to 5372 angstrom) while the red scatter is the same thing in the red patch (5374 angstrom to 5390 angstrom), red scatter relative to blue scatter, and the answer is 1.0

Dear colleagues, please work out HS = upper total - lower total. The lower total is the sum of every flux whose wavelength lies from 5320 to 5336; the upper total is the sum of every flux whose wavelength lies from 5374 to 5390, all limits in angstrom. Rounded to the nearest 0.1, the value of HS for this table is 4.4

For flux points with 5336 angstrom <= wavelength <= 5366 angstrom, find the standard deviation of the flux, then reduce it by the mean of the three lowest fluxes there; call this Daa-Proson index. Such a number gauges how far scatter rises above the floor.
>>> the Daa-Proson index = -17.1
